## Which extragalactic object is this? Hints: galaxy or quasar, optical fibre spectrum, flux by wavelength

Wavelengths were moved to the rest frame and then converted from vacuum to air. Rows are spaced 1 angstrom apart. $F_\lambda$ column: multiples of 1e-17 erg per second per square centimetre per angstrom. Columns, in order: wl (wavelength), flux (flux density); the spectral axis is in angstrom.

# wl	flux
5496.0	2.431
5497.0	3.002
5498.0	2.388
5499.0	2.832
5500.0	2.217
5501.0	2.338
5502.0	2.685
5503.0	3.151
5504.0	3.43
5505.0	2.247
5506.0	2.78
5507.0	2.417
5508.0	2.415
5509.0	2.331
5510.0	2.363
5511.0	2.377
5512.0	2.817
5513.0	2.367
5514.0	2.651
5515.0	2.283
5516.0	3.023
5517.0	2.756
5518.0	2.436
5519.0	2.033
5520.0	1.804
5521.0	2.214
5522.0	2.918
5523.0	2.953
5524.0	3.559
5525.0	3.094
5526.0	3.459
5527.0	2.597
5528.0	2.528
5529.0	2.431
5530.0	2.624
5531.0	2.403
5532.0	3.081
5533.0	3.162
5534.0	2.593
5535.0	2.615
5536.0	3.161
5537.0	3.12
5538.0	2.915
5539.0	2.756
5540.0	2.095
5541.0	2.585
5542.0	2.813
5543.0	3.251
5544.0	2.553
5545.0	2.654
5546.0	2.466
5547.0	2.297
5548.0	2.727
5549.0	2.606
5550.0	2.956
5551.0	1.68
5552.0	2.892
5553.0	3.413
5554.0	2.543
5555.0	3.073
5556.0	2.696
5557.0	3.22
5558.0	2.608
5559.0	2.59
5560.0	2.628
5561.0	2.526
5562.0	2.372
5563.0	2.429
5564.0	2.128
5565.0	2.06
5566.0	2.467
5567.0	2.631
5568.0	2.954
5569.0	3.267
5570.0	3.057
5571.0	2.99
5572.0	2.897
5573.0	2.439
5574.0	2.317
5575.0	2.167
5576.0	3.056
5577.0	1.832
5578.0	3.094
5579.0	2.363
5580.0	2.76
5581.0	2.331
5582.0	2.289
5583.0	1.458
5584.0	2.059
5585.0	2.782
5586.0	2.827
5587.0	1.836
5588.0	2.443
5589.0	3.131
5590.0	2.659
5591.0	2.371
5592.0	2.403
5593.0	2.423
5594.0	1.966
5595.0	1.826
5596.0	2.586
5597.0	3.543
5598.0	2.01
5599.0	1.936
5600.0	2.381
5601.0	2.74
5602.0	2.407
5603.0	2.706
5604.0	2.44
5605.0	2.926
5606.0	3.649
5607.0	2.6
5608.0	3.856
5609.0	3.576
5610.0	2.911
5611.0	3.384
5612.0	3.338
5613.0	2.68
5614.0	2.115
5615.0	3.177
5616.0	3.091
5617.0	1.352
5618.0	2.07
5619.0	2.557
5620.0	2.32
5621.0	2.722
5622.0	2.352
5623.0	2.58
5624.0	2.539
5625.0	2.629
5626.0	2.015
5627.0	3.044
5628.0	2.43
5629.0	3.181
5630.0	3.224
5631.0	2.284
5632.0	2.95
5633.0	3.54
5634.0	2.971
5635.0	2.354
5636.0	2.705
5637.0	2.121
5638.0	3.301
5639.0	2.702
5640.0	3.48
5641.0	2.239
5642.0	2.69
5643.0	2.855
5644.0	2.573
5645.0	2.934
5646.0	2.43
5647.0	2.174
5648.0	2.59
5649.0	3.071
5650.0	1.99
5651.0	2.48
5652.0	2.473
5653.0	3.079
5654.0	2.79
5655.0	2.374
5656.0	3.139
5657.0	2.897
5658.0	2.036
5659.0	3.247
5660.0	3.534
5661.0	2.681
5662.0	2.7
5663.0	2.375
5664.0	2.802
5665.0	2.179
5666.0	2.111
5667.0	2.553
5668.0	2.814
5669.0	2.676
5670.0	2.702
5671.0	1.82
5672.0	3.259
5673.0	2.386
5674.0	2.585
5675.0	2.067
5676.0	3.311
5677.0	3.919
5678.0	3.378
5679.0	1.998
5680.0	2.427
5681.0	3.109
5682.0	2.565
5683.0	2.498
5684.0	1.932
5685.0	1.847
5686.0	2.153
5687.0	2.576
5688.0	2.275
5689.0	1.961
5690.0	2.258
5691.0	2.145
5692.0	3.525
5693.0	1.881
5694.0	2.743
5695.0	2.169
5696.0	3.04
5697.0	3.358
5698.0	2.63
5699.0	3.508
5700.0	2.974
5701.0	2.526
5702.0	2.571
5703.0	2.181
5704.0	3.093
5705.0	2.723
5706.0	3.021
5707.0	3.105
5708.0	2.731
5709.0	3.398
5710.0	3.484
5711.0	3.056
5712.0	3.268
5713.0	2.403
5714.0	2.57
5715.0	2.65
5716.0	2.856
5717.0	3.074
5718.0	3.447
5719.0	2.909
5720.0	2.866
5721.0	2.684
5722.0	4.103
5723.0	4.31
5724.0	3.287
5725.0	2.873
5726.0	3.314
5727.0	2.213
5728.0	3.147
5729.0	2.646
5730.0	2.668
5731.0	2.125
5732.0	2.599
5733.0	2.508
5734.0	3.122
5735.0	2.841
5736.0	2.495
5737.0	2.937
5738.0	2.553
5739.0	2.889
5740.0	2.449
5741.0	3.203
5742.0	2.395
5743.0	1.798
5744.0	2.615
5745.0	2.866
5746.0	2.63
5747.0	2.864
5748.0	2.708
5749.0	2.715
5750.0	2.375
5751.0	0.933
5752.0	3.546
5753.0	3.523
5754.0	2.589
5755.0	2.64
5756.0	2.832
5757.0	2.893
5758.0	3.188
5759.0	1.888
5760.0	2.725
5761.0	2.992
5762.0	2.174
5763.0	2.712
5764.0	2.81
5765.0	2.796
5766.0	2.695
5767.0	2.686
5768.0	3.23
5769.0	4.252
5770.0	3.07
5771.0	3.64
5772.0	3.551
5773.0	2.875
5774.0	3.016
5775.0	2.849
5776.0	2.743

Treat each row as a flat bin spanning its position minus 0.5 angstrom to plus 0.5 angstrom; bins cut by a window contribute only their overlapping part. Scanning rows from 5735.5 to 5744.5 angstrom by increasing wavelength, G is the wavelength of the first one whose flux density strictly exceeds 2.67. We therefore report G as 5737.0 angstrom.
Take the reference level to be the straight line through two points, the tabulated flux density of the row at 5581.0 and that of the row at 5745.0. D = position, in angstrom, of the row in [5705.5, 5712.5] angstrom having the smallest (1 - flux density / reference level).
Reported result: 5710.0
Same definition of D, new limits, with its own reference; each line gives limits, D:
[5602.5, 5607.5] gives 5606.0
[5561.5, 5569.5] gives 5569.0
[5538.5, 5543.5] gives 5543.0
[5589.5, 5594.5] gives 5590.0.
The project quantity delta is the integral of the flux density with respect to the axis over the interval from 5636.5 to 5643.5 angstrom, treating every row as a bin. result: 19.4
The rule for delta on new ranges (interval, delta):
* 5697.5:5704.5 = 19.5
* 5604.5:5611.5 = 22.9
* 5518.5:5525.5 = 18.6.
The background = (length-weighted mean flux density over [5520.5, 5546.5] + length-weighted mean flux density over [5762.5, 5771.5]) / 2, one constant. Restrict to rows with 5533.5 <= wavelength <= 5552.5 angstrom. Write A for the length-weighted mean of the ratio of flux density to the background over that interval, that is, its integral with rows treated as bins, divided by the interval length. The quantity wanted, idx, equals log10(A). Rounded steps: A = 0.91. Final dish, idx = -0.043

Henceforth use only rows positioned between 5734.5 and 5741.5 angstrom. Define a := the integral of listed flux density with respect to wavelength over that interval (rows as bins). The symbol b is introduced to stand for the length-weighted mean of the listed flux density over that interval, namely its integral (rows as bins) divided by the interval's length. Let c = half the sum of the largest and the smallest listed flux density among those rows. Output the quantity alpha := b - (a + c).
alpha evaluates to -19.4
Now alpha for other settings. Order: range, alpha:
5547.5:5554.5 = -18.7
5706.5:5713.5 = -21.3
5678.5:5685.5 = -16.5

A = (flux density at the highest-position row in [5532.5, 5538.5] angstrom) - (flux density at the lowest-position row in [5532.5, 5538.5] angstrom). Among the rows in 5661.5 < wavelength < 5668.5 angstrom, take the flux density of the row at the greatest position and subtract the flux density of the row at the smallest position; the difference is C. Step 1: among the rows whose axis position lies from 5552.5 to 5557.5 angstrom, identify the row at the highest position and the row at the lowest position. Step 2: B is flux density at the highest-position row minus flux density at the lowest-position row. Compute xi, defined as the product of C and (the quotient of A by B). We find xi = 0.1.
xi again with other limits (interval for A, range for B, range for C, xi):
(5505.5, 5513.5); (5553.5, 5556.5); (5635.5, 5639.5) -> 0.0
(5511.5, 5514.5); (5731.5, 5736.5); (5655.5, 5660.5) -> 0.6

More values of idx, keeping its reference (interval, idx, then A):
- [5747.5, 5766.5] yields -0.043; 0.91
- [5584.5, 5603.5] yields -0.076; 0.84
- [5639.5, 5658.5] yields -0.046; 0.90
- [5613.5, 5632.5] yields -0.061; 0.87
